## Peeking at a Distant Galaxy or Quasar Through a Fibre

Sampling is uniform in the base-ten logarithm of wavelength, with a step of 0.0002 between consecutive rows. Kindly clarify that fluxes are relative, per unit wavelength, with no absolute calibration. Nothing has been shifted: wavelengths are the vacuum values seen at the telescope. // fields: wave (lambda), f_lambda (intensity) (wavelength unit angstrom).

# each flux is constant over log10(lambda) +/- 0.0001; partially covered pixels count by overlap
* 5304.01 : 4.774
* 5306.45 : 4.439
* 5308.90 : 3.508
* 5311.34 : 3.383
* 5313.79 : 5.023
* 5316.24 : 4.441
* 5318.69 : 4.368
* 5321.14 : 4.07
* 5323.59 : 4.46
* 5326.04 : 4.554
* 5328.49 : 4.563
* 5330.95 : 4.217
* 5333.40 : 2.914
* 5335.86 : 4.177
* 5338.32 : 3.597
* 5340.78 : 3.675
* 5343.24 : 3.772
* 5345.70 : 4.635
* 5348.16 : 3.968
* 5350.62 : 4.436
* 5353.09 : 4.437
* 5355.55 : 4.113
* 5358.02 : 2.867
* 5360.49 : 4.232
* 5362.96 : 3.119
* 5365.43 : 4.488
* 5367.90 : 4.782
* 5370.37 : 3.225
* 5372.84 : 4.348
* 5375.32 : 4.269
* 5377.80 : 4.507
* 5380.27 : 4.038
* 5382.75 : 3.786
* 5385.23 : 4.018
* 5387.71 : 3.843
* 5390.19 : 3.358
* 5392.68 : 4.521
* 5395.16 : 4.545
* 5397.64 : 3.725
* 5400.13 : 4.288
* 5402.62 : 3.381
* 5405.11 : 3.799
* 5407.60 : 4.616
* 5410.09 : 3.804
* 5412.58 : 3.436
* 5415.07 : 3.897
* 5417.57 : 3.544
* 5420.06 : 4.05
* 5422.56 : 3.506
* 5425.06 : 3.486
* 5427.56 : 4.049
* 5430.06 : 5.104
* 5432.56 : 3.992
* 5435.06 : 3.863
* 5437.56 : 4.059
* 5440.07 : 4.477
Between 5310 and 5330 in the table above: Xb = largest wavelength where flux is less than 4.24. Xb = 5321.14 angstrom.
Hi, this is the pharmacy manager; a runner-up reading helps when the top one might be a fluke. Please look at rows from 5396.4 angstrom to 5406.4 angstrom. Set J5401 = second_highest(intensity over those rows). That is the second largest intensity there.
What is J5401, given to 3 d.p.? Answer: 3.799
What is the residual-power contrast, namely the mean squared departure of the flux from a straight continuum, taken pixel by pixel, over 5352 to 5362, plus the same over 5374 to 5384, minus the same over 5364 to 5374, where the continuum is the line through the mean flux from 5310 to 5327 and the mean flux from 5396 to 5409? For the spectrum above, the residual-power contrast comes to 0.2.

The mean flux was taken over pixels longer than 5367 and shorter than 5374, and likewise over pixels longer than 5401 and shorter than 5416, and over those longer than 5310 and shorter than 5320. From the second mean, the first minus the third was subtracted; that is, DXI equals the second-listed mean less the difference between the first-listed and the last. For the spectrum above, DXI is 4.0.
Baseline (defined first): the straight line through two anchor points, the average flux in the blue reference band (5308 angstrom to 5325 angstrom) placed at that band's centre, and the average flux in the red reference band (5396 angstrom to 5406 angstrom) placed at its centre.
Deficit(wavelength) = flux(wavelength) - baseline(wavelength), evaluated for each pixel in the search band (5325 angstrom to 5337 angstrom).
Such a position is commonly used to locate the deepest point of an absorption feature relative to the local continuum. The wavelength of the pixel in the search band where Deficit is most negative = 5333.40 angstrom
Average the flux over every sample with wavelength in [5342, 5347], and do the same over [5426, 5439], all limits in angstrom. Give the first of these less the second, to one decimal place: 0.0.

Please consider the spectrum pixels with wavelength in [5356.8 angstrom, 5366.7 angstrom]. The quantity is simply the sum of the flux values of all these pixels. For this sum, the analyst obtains 14.7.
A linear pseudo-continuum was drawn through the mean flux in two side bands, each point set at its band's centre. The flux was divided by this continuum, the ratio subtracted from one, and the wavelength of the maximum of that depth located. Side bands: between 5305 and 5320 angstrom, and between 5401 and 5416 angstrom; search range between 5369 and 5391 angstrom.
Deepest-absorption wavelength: 5370.37 angstrom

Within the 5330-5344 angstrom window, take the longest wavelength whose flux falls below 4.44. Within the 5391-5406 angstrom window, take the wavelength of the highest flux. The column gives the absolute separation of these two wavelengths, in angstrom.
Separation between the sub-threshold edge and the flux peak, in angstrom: 51.9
